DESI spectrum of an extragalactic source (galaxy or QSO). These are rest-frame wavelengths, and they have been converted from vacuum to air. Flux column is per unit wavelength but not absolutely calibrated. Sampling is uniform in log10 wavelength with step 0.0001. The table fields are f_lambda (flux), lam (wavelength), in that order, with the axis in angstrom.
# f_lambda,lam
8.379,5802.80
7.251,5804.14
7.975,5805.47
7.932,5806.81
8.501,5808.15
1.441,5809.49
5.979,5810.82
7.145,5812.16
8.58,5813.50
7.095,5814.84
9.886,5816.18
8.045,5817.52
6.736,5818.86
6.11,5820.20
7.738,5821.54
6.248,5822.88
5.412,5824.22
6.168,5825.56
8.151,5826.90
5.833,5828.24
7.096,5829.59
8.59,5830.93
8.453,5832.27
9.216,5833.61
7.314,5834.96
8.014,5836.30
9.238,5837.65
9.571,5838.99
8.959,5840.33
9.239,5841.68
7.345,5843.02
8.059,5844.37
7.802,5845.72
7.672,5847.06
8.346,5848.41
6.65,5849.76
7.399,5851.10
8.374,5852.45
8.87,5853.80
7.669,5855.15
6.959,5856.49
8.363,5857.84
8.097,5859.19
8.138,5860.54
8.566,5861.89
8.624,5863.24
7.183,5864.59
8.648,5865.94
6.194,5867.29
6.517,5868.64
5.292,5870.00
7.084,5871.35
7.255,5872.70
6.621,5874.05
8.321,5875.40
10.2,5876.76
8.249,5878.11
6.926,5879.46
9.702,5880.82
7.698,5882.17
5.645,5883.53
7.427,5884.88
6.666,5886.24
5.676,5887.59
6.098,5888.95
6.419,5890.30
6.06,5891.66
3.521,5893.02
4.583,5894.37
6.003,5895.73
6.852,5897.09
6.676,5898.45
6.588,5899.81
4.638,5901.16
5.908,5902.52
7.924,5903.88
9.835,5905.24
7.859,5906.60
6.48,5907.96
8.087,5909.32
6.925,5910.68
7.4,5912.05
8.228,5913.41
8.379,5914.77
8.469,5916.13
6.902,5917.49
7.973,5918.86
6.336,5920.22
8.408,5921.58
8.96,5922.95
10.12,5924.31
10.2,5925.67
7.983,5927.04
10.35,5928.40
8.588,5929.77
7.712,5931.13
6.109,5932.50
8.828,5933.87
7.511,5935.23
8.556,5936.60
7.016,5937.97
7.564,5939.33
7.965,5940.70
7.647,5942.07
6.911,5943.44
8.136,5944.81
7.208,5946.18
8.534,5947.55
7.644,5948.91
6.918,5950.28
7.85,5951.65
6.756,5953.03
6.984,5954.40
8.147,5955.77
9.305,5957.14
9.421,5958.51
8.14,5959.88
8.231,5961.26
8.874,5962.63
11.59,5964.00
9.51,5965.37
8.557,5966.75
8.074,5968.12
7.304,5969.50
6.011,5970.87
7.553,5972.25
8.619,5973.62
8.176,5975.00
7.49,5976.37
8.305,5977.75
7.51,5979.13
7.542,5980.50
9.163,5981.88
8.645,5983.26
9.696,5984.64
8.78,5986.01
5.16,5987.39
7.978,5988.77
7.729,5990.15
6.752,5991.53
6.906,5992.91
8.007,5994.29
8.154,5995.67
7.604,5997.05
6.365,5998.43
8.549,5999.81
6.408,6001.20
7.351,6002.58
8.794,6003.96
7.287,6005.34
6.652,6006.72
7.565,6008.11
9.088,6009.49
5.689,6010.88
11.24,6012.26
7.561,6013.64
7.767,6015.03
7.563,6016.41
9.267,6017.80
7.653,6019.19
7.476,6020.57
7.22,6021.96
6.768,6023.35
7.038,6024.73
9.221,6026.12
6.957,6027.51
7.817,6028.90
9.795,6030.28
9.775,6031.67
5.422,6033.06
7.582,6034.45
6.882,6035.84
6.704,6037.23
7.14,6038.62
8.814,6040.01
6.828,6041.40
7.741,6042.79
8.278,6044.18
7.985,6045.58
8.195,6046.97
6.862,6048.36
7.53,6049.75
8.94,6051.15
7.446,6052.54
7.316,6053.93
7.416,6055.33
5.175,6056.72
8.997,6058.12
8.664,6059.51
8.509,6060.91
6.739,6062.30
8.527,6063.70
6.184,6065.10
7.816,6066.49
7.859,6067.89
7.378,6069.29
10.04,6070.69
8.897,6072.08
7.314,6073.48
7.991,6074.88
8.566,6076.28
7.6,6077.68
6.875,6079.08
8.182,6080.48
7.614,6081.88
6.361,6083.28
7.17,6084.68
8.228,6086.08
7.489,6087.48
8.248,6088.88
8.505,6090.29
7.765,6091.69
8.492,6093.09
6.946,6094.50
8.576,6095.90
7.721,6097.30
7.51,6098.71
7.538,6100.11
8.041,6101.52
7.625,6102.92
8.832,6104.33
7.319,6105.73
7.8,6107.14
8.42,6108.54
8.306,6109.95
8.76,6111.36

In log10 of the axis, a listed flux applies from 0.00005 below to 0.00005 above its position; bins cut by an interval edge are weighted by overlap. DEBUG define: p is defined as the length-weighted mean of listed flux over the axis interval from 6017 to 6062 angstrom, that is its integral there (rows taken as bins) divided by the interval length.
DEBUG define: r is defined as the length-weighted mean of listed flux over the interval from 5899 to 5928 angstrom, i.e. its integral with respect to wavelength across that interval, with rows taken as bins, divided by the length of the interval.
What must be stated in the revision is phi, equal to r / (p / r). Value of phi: 7.90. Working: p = 7.7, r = 7.81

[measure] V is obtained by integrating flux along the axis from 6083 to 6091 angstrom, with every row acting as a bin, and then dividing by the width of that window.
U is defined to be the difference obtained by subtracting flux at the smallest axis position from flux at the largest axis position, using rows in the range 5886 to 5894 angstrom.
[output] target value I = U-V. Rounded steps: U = -3.1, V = 7.74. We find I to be -10.9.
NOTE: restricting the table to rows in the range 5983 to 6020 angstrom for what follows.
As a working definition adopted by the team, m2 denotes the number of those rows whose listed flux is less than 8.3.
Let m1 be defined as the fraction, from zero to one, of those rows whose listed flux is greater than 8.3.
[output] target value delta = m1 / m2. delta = 0.016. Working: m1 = 0.30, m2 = 19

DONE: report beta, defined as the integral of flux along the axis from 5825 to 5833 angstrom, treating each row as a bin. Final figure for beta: 59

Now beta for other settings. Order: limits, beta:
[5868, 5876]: 55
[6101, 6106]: 40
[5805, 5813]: 52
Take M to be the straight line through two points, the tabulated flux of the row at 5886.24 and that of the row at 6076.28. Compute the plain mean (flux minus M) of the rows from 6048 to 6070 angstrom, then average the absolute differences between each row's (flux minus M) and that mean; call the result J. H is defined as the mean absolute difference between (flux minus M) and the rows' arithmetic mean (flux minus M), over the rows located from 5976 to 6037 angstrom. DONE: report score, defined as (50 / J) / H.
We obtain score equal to 69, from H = 0.95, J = 0.76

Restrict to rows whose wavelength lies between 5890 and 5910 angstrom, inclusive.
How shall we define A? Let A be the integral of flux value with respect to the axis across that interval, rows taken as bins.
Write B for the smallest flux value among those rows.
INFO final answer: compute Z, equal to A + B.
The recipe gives 133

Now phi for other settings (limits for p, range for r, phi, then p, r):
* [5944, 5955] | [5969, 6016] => 8.01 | 7.5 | 7.75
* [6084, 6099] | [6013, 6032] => 8.03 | 7.9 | 7.96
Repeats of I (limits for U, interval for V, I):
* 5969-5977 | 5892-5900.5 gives -5.5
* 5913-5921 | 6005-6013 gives -9.8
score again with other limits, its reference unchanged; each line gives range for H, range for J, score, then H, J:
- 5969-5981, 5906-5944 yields 119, 0.50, 0.84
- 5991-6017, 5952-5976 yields 65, 0.85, 0.91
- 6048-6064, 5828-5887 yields 62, 0.85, 0.94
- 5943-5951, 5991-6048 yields 109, 0.54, 0.84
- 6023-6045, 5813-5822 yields 55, 0.96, 0.95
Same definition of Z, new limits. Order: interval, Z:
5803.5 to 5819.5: 117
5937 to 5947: 82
